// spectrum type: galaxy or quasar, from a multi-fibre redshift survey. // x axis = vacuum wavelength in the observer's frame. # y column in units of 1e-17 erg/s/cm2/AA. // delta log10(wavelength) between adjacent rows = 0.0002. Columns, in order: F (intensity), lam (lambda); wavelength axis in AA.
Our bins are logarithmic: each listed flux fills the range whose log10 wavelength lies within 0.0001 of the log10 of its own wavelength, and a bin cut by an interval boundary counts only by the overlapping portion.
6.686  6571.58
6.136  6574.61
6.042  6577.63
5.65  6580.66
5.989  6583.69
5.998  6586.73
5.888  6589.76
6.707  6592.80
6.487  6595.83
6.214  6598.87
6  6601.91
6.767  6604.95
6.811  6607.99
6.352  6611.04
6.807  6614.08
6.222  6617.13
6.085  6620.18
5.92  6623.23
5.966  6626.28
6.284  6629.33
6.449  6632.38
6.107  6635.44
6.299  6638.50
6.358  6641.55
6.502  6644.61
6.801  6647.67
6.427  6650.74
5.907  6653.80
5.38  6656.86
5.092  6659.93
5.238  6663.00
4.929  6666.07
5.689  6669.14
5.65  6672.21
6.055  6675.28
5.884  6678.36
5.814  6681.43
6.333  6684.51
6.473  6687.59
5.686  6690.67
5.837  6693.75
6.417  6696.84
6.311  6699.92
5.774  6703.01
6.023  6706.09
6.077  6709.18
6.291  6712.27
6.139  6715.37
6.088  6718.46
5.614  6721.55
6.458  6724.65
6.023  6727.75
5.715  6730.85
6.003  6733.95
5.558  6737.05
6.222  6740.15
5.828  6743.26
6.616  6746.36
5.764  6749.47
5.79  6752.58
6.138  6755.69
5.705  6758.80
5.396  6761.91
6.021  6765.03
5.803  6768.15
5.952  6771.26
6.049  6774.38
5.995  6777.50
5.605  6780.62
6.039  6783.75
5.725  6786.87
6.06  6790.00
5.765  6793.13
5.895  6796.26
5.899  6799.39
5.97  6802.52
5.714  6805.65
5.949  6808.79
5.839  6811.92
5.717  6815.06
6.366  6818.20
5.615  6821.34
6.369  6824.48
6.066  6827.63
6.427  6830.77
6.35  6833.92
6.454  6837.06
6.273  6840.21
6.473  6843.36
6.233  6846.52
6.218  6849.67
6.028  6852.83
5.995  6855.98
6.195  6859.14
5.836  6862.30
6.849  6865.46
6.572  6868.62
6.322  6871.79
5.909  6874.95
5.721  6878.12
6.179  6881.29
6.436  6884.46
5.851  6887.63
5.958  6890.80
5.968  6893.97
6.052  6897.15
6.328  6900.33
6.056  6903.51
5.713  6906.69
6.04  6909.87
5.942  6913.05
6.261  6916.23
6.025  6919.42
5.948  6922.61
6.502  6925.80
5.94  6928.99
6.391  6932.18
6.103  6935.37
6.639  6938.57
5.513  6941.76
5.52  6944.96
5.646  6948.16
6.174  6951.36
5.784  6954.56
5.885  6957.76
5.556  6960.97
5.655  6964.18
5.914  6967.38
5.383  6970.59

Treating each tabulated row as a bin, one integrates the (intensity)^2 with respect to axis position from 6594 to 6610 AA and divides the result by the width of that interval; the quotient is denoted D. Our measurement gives 42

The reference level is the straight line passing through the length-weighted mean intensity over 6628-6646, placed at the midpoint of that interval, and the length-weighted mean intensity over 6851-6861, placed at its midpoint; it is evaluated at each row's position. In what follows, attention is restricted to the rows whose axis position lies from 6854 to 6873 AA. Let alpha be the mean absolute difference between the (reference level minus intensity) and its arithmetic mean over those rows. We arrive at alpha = 0.29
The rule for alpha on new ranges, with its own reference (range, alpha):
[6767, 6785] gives 0.14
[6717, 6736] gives 0.21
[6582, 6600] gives 0.26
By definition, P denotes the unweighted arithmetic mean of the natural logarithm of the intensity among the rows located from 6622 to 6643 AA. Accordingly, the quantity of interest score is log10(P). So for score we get 0.261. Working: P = 1.82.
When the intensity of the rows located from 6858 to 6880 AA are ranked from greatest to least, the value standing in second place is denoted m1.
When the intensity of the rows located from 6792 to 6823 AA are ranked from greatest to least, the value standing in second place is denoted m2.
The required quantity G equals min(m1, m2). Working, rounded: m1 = 6.572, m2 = 5.97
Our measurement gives 5.97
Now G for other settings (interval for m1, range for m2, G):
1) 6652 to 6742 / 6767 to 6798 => 6.05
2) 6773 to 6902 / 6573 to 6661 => 6.57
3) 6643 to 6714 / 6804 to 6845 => 6.45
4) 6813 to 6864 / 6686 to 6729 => 6.45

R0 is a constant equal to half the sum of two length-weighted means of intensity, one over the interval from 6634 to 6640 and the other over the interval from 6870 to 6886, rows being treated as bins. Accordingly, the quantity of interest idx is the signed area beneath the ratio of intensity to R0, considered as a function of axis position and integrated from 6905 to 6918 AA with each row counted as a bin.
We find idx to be 12.6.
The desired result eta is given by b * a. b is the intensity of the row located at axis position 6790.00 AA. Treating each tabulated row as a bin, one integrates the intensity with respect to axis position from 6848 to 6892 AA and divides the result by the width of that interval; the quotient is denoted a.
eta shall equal 37.3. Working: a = 6.2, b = 6.06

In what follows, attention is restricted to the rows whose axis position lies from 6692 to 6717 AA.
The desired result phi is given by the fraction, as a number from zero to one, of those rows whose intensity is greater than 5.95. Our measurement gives 0.75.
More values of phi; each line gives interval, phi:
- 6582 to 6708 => 0.66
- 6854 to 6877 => 0.71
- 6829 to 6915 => 0.78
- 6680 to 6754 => 0.58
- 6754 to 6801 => 0.47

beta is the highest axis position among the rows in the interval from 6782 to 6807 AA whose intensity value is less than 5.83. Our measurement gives 6805.65 AA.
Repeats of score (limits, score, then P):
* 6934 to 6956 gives 0.249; 1.77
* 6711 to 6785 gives 0.251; 1.78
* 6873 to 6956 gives 0.254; 1.79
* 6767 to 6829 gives 0.250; 1.78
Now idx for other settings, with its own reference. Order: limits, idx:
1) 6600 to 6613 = 13.7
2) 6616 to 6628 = 11.8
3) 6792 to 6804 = 11.5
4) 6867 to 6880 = 12.9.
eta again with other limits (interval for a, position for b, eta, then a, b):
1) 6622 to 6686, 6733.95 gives 35.8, 6.0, 6.003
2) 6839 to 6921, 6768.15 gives 35.6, 6.1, 5.803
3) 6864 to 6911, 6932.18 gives 39.2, 6.1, 6.391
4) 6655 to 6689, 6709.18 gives 34.5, 5.7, 6.077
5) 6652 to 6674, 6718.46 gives 33.1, 5.4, 6.088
